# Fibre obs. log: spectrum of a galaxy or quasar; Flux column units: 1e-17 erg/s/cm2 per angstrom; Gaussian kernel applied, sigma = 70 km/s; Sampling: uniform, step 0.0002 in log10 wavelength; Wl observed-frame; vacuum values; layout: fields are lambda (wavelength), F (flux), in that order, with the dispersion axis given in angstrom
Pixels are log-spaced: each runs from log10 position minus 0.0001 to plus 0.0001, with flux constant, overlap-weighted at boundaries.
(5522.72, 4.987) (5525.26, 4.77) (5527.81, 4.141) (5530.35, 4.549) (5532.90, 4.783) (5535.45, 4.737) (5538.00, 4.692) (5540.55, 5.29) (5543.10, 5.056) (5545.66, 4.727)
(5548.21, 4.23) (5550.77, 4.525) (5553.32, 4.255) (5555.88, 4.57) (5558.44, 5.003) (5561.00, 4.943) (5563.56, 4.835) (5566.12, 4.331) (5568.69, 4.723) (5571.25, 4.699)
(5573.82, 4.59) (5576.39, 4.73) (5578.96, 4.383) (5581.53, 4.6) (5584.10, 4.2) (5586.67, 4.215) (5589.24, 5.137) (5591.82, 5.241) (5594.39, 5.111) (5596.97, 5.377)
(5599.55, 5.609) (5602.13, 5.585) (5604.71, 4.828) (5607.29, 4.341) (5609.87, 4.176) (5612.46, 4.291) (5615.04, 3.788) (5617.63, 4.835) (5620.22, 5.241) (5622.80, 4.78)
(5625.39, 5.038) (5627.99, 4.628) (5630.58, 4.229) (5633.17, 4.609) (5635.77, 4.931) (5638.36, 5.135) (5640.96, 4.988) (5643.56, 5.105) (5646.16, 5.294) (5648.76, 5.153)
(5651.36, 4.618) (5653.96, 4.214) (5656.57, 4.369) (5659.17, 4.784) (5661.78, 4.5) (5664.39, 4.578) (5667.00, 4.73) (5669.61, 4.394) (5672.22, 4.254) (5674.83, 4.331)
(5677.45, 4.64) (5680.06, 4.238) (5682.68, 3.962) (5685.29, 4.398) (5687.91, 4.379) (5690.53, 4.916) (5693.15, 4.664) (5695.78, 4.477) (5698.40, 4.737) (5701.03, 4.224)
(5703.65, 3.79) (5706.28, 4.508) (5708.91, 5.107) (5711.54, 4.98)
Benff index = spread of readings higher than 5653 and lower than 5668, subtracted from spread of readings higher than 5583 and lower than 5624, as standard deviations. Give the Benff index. 0.35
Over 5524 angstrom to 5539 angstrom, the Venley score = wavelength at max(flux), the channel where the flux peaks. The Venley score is 5532.90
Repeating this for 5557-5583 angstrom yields 5558.44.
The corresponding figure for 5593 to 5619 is 5599.55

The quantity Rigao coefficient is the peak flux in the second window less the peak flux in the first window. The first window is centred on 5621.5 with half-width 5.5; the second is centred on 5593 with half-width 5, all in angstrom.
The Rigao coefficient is 0.1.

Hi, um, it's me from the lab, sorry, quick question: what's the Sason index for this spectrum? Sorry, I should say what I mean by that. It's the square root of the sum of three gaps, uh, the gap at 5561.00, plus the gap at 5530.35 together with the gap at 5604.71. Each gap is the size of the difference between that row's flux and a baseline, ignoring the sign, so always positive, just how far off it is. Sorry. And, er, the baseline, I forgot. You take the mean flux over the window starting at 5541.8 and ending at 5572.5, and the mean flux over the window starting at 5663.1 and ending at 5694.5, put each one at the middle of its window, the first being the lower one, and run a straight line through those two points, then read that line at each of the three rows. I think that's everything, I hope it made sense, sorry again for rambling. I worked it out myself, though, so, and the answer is 0.83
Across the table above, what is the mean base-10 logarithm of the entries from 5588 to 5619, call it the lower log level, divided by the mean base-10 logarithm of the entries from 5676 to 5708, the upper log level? 1.06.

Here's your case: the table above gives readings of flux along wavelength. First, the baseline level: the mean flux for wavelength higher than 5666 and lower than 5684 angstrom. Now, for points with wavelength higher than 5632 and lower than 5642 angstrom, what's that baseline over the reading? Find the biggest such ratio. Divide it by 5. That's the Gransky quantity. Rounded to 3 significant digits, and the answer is 0.189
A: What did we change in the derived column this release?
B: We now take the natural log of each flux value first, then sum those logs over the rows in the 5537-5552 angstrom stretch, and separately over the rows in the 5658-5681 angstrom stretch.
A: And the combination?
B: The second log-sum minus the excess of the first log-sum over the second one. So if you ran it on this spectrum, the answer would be 18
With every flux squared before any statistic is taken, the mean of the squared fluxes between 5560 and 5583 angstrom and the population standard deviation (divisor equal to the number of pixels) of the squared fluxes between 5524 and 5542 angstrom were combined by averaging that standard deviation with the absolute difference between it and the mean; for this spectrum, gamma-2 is 10.8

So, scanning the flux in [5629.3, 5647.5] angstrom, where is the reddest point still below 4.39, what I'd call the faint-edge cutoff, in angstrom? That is 5630.58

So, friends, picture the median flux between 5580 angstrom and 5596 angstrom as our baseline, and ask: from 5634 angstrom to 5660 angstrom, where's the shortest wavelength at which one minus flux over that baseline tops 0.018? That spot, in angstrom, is 5651.36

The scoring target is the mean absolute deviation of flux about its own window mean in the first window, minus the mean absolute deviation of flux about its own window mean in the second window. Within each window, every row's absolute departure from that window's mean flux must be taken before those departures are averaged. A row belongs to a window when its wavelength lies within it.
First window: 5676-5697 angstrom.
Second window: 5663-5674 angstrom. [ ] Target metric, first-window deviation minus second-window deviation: 0.05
